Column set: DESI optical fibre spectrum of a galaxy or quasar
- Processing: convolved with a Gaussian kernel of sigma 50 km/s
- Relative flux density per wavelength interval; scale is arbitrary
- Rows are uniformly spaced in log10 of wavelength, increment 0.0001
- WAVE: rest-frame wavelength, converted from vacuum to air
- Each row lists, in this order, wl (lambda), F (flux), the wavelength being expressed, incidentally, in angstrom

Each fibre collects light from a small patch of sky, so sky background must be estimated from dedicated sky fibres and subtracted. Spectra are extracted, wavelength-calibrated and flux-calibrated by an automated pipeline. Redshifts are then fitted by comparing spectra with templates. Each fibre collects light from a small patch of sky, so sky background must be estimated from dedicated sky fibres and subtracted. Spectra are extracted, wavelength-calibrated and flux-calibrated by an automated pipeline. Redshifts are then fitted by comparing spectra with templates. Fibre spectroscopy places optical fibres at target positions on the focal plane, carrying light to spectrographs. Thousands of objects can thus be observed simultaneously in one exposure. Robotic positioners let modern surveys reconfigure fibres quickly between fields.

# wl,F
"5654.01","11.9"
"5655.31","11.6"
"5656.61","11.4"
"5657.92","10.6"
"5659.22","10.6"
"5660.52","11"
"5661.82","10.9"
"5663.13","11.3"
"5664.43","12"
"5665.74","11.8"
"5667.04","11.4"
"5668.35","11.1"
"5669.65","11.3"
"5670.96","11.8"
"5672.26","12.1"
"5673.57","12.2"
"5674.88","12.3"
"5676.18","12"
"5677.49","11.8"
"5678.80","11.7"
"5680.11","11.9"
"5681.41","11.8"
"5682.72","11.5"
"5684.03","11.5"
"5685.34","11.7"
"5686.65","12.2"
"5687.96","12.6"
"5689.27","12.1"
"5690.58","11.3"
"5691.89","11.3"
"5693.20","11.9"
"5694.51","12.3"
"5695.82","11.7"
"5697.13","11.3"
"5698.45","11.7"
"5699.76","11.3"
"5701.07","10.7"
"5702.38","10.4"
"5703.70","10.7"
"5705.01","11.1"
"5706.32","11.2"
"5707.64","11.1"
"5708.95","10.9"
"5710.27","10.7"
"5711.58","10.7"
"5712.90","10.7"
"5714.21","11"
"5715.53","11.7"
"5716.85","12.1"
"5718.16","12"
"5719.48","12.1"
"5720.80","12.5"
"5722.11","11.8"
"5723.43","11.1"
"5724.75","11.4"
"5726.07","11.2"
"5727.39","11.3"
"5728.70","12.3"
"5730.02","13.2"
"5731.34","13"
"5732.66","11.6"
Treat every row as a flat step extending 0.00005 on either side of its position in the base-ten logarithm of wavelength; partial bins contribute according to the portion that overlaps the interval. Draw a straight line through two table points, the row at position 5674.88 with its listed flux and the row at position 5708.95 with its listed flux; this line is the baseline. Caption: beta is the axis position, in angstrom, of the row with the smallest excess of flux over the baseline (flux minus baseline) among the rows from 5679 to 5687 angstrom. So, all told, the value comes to 5682.72 angstrom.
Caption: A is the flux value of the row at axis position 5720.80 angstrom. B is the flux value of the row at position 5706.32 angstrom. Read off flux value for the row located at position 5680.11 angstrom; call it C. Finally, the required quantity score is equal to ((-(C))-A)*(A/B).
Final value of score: -27.2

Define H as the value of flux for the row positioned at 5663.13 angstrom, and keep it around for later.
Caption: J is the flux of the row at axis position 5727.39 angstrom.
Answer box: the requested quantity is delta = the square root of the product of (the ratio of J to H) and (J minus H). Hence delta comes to 0.00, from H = 11.3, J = 11.3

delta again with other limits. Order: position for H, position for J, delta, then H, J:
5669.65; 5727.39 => 0.00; 11.3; 11.3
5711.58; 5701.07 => 0.00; 10.7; 10.7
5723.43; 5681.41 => 0.86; 11.1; 11.8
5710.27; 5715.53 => 1.05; 10.7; 11.7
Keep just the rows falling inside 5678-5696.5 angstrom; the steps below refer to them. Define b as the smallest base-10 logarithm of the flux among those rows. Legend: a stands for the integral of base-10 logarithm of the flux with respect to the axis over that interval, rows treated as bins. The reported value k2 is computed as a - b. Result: 18.8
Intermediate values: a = 19.8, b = 1.053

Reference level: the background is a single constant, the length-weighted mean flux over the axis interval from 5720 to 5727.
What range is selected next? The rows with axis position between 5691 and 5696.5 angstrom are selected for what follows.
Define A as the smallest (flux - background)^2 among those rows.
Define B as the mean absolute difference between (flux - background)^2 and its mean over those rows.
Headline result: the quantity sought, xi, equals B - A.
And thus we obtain 0.15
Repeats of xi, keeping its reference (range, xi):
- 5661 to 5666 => 0.10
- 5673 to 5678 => 0.12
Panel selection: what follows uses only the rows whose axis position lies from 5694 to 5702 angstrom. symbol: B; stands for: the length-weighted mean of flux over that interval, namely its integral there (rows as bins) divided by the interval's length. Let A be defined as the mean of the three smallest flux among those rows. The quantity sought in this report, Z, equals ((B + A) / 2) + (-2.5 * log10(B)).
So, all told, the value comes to 8.63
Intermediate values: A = 11.1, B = 11.5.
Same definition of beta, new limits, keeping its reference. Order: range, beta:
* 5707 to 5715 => 5710.27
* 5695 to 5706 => 5702.38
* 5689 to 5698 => 5690.58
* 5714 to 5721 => 5714.21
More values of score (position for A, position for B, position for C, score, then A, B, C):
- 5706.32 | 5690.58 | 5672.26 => -23.1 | 11.2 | 11.3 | 12.1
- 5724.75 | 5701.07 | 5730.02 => -26.2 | 11.4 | 10.7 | 13.2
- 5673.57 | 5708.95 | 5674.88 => -27.4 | 12.2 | 10.9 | 12.3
